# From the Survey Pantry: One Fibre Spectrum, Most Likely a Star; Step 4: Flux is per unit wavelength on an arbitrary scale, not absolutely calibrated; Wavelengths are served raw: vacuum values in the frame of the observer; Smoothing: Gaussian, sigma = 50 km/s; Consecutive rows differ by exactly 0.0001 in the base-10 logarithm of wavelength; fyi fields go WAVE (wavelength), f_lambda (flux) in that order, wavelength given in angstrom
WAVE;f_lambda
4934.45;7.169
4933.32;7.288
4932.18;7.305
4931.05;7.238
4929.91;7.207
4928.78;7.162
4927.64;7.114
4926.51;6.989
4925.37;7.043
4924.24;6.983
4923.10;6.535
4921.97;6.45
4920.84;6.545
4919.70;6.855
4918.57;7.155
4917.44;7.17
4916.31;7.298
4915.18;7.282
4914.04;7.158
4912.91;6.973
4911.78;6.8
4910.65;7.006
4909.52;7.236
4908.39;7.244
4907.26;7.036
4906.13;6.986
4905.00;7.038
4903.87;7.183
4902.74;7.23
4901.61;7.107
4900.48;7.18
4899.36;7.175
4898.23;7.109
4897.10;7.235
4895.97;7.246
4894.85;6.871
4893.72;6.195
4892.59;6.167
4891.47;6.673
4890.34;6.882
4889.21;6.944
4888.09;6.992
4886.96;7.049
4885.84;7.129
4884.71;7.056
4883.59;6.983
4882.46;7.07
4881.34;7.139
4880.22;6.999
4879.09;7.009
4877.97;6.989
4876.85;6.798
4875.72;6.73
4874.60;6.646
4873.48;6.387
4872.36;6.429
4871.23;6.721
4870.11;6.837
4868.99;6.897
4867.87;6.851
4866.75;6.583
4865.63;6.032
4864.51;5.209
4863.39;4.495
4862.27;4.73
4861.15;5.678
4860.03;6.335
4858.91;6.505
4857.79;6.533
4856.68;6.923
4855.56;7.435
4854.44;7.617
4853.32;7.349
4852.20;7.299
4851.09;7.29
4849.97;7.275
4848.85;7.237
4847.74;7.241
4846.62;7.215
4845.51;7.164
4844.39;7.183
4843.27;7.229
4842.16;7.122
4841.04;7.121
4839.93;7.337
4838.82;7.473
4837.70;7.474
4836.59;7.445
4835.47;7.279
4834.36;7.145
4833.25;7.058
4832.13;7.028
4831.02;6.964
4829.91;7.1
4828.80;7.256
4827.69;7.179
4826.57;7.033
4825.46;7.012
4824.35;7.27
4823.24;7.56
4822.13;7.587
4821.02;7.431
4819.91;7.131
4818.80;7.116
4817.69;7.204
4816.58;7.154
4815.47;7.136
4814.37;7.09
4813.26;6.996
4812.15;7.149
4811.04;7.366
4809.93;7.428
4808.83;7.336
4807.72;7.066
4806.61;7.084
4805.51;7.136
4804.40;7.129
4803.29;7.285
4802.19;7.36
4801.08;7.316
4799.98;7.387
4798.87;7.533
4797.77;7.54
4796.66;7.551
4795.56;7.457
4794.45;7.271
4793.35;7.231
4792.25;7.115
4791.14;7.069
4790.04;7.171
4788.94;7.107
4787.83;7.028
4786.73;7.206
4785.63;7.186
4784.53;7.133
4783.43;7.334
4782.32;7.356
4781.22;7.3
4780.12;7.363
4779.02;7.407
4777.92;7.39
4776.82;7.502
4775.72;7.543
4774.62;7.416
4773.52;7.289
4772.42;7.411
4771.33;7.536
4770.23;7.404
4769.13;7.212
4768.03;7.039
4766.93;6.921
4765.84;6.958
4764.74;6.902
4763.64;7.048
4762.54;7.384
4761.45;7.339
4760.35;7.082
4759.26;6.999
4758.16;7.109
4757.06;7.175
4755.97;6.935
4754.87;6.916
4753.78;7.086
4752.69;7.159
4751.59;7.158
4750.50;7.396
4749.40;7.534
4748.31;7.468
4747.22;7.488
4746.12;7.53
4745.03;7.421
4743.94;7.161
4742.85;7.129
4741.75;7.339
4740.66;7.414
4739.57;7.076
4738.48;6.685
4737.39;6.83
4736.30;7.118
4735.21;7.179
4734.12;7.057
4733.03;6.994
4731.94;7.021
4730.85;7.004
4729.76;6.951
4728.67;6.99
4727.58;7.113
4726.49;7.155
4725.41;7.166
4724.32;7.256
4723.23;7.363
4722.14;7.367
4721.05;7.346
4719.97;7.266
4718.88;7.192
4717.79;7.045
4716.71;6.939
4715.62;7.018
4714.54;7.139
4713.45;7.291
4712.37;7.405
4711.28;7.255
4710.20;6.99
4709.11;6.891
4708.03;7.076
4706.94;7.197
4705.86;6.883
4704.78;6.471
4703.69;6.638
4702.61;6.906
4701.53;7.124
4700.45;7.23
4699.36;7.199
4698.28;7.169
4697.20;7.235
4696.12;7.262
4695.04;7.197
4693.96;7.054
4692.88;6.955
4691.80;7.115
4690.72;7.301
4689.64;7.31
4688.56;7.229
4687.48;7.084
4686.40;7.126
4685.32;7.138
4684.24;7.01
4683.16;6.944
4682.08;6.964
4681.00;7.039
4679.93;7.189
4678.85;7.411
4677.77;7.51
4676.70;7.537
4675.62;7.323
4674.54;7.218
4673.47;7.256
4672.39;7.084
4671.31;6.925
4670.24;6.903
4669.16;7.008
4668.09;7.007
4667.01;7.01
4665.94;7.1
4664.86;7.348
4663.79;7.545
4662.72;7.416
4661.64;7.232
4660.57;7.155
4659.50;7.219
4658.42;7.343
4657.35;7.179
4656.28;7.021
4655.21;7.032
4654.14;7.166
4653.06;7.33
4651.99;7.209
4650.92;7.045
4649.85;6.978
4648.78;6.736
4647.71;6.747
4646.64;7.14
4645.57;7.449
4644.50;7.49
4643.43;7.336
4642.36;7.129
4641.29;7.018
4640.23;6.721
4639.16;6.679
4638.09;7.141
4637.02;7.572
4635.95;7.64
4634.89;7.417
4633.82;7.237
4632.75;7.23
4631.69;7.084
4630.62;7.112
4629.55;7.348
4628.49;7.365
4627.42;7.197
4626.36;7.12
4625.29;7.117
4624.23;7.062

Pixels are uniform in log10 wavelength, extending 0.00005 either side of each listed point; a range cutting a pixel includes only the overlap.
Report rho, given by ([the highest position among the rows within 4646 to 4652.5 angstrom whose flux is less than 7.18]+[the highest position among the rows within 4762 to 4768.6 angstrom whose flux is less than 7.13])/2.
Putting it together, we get 4709.5 angstrom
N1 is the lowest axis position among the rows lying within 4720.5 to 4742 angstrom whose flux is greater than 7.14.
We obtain 4721.05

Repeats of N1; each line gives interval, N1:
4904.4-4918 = 4908.39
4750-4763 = 4750.50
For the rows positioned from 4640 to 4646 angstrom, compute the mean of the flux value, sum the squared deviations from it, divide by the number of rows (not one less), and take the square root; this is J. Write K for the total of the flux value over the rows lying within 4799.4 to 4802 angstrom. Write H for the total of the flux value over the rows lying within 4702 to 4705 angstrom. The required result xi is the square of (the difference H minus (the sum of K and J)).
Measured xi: 25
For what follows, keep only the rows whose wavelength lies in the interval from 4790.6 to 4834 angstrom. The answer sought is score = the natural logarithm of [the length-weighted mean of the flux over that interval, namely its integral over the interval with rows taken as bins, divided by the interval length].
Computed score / 1.98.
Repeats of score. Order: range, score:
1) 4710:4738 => 1.96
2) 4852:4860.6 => 1.94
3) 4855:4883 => 1.87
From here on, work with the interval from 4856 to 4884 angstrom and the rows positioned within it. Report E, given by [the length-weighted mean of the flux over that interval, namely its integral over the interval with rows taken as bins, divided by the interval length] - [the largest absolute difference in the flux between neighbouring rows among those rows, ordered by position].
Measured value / 5.51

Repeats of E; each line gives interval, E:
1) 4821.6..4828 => 6.98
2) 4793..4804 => 7.21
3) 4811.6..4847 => 6.91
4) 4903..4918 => 6.88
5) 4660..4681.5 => 6.97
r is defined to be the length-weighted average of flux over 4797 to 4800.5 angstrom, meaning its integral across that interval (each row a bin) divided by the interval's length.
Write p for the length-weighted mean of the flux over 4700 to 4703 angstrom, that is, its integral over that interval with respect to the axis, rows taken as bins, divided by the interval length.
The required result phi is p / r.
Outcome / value 0.950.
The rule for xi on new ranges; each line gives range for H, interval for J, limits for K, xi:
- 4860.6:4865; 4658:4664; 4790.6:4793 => 34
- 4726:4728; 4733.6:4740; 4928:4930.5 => 0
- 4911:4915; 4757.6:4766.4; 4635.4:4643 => 849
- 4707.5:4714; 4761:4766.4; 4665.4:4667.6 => 818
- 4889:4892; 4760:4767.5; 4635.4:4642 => 504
